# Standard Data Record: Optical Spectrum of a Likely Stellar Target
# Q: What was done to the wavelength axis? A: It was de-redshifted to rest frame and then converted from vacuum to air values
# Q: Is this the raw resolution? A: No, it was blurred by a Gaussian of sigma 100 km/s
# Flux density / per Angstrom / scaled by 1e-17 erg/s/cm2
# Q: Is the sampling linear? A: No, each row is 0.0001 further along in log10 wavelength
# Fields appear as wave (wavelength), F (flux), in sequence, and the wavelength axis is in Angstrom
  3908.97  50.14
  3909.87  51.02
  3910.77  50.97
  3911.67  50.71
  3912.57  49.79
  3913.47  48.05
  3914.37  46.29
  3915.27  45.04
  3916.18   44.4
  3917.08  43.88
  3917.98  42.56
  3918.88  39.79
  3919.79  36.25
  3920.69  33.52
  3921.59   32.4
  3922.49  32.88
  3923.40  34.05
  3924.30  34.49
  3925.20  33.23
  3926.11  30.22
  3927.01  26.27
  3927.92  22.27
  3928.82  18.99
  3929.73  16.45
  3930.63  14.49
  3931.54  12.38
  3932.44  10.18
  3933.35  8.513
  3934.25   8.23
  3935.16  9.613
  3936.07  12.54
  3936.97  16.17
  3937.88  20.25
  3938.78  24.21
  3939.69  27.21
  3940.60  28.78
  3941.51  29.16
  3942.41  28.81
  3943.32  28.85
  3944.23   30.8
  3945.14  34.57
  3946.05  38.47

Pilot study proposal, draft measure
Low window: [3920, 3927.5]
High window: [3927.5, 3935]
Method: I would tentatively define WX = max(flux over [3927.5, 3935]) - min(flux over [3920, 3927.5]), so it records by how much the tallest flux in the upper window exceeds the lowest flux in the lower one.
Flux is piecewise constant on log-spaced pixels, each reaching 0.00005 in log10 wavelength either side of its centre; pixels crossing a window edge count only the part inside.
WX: -4.0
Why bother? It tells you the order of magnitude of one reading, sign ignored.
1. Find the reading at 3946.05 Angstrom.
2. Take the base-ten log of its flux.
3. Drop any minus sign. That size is 1.59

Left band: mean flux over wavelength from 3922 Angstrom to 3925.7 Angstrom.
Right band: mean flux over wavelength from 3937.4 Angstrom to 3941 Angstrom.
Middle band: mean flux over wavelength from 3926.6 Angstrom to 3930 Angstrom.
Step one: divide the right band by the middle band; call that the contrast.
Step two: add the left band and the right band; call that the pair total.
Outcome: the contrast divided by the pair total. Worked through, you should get 0.020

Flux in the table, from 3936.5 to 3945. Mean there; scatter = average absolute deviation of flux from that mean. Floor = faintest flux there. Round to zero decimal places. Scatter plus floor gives 20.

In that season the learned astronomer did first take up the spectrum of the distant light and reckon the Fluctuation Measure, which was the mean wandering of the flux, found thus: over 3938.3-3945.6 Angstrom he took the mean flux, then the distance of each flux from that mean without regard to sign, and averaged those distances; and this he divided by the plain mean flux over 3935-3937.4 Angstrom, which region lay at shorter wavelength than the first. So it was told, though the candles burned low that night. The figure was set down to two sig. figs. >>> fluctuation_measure 0.14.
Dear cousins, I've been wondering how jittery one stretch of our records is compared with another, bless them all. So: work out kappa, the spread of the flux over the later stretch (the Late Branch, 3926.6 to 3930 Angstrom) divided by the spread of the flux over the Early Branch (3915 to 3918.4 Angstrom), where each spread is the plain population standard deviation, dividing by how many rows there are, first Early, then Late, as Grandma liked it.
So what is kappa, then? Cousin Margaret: 4.0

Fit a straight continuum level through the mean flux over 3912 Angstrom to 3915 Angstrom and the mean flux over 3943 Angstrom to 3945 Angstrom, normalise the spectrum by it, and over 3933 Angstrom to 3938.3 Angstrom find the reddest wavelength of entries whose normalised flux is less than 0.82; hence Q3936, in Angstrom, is 3937.88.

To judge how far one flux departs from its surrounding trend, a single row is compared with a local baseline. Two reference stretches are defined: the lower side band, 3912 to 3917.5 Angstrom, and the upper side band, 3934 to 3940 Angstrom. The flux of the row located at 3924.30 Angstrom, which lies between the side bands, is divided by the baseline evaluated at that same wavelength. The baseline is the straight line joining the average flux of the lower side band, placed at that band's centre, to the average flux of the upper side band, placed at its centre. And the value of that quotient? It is 1.02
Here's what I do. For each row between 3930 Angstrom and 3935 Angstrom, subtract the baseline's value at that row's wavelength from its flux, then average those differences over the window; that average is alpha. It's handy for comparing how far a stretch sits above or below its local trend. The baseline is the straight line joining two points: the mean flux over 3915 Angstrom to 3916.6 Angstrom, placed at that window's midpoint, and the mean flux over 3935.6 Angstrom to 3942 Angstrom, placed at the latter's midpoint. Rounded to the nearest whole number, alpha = -18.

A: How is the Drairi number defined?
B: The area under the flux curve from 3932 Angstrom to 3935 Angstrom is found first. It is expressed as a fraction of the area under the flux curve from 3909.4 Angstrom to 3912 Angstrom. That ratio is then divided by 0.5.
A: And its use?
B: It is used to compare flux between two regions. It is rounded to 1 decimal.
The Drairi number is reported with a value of 0.4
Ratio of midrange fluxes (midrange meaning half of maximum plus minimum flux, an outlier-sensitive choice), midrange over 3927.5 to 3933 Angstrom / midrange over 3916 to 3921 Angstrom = 0.4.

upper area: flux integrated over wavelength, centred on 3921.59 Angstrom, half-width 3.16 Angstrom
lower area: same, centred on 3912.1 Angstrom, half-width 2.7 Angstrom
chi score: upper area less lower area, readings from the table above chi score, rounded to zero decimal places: -48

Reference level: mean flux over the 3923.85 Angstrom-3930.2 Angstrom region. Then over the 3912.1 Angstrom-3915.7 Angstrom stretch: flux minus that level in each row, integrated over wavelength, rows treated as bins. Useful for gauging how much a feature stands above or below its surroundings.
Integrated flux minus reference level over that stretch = 77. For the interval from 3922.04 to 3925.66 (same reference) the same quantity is 28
